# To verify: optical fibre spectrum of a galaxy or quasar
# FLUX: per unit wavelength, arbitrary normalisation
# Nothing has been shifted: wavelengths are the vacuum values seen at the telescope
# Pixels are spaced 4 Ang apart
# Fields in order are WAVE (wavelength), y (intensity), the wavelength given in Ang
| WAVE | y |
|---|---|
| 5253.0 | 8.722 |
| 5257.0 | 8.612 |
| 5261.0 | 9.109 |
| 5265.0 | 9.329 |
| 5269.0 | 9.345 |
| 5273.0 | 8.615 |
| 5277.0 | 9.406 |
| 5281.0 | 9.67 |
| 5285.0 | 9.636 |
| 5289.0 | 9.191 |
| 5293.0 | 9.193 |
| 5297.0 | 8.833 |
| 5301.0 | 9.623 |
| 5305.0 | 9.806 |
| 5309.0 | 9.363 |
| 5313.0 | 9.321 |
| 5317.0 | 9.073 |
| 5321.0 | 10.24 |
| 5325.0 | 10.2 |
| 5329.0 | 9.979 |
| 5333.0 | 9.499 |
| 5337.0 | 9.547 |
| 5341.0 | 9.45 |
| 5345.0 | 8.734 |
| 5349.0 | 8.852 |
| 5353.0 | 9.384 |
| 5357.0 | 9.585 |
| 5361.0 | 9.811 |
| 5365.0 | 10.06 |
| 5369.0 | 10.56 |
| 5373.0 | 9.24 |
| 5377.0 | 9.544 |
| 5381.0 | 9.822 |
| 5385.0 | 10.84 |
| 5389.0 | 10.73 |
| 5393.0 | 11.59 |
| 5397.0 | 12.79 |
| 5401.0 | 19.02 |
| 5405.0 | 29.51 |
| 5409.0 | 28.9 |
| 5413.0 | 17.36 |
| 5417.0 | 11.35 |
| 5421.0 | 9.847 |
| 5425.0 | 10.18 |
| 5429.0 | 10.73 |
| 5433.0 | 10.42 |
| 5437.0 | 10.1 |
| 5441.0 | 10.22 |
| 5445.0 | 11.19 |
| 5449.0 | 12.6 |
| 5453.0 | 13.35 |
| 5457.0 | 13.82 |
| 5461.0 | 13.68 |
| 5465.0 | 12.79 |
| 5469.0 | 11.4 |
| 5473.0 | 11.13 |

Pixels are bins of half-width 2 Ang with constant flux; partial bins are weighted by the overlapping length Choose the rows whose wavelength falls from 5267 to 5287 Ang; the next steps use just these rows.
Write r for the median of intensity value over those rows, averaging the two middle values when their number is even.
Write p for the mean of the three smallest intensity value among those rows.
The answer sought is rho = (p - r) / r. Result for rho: -0.030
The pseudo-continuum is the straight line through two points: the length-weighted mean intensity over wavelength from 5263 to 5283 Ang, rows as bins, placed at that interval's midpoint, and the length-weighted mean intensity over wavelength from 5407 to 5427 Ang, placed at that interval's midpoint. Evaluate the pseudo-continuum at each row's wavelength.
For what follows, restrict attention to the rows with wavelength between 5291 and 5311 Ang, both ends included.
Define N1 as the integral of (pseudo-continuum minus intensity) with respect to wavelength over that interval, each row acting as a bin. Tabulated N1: 23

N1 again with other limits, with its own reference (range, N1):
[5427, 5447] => 117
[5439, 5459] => 94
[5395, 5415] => -130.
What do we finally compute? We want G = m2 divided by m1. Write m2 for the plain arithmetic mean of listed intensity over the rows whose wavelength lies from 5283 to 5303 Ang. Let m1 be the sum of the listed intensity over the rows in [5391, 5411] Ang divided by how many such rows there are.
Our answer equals 0.46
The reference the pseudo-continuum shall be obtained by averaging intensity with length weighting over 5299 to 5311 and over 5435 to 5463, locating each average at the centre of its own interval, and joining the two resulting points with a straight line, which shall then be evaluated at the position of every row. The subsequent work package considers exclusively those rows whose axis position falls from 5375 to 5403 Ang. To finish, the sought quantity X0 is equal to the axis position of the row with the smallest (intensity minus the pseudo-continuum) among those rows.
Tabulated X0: 5377.0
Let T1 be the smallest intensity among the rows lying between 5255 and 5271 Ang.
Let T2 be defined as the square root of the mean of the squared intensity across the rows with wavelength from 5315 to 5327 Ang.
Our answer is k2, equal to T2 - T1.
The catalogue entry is 1.2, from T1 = 8.612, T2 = 9.9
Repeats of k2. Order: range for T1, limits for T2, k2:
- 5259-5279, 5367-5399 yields 2.1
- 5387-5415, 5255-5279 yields -1.7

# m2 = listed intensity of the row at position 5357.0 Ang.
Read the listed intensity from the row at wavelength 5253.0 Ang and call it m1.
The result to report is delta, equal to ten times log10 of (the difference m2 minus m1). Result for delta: -0.6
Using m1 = 8.722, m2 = 9.585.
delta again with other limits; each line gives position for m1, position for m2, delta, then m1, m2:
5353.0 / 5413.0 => 9.0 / 9.384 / 17.36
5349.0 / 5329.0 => 0.5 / 8.852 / 9.979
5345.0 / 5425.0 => 1.6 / 8.734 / 10.18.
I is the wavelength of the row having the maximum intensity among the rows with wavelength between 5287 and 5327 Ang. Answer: 5321.0 Ang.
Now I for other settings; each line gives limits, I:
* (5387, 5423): 5405.0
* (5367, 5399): 5397.0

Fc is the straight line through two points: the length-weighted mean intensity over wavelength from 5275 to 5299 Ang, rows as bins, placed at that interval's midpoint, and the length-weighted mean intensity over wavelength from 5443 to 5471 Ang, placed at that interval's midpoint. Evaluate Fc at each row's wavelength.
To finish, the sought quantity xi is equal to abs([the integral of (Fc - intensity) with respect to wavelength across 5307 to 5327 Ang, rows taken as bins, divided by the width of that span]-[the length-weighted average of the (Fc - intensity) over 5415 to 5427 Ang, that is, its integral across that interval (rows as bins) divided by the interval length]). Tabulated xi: 1.2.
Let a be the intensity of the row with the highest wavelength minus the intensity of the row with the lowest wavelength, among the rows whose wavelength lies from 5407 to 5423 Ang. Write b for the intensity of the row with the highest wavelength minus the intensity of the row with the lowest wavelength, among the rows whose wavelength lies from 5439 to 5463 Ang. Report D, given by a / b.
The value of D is -5.5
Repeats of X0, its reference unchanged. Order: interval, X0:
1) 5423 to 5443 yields 5437.0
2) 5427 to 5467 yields 5437.0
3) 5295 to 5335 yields 5317.0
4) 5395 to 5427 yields 5421.0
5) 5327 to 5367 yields 5345.0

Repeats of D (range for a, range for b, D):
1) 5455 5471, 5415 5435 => 2.6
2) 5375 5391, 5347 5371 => 0.7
